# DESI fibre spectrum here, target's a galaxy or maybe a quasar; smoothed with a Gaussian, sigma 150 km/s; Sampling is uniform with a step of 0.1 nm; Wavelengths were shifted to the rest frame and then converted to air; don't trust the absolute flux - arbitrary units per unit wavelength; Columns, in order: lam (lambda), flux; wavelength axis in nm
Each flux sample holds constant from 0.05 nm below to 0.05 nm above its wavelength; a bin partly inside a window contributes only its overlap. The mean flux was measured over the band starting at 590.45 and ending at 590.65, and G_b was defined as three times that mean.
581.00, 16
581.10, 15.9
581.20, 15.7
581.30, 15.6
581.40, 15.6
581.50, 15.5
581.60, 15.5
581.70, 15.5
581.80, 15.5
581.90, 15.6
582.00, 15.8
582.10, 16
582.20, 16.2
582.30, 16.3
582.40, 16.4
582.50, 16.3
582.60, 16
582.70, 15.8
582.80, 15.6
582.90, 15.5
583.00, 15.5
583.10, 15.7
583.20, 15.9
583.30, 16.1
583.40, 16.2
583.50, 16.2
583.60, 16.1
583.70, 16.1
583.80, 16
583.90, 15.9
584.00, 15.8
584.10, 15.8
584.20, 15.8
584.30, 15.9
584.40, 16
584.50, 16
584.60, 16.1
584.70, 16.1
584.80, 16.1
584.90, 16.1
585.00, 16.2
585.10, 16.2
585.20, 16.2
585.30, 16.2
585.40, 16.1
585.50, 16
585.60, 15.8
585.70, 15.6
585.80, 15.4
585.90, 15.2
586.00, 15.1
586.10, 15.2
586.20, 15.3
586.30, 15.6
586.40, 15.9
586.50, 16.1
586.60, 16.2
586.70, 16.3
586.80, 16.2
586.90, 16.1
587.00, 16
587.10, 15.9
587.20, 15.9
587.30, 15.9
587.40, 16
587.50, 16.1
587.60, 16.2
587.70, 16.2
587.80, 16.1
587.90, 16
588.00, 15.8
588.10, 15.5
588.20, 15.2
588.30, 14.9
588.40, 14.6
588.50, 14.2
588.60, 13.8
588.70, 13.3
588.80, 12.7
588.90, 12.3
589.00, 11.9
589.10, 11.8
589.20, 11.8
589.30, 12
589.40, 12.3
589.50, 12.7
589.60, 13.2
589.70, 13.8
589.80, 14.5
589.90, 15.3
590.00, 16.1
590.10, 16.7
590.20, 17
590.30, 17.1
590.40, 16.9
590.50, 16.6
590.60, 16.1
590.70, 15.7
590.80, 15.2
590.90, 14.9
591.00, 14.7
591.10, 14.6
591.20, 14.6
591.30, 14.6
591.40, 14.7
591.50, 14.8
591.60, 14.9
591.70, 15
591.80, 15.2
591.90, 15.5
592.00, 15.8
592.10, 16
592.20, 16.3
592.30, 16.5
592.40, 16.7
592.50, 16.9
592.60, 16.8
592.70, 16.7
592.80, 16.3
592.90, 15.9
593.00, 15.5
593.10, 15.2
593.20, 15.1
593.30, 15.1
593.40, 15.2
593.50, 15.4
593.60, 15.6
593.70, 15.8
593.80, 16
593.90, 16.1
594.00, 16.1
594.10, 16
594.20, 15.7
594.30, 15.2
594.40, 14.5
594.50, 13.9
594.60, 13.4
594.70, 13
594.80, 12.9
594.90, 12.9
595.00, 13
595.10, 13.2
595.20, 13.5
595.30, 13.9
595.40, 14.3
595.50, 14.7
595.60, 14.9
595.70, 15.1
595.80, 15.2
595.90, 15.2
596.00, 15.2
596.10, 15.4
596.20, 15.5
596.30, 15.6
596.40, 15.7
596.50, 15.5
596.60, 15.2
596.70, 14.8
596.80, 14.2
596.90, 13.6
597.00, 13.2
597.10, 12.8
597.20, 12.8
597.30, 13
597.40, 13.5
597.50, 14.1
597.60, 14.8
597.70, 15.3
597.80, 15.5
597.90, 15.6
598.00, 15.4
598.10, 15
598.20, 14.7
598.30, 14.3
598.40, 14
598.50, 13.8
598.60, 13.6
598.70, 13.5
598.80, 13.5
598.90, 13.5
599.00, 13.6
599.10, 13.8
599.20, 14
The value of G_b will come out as 49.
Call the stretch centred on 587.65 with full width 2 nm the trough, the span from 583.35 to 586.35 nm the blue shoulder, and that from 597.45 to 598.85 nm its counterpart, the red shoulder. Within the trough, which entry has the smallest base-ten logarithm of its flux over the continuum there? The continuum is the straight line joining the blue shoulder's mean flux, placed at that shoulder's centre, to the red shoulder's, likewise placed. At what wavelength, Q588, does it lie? 588.60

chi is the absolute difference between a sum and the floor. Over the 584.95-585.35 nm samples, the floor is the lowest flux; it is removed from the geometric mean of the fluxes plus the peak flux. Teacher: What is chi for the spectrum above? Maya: 16.2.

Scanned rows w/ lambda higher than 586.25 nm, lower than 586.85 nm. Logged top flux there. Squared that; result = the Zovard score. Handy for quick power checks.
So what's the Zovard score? 266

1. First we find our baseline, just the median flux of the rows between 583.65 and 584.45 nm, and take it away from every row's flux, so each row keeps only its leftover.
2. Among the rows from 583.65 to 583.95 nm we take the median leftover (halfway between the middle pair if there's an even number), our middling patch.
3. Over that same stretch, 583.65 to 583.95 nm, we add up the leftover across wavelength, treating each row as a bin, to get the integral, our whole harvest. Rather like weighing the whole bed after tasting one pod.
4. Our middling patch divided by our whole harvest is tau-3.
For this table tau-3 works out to 3.3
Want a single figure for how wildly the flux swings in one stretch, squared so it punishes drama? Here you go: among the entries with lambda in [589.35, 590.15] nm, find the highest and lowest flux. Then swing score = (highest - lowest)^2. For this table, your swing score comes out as 19.4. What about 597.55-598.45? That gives 2.6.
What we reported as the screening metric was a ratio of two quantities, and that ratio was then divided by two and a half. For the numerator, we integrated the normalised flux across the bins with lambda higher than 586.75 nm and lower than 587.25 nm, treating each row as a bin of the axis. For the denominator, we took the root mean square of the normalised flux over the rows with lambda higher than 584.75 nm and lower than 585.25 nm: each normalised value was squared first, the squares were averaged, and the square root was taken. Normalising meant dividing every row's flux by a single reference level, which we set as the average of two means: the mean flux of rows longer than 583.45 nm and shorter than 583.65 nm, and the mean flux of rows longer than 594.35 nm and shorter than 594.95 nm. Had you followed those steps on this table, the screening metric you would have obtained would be 0.20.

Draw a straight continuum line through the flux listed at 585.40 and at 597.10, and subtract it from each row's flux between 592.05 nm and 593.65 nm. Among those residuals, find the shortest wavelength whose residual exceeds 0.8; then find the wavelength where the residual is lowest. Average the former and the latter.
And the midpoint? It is 592.65 nm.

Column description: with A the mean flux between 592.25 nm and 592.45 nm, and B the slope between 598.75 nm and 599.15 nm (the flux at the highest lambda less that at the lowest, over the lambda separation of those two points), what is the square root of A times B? 4.1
